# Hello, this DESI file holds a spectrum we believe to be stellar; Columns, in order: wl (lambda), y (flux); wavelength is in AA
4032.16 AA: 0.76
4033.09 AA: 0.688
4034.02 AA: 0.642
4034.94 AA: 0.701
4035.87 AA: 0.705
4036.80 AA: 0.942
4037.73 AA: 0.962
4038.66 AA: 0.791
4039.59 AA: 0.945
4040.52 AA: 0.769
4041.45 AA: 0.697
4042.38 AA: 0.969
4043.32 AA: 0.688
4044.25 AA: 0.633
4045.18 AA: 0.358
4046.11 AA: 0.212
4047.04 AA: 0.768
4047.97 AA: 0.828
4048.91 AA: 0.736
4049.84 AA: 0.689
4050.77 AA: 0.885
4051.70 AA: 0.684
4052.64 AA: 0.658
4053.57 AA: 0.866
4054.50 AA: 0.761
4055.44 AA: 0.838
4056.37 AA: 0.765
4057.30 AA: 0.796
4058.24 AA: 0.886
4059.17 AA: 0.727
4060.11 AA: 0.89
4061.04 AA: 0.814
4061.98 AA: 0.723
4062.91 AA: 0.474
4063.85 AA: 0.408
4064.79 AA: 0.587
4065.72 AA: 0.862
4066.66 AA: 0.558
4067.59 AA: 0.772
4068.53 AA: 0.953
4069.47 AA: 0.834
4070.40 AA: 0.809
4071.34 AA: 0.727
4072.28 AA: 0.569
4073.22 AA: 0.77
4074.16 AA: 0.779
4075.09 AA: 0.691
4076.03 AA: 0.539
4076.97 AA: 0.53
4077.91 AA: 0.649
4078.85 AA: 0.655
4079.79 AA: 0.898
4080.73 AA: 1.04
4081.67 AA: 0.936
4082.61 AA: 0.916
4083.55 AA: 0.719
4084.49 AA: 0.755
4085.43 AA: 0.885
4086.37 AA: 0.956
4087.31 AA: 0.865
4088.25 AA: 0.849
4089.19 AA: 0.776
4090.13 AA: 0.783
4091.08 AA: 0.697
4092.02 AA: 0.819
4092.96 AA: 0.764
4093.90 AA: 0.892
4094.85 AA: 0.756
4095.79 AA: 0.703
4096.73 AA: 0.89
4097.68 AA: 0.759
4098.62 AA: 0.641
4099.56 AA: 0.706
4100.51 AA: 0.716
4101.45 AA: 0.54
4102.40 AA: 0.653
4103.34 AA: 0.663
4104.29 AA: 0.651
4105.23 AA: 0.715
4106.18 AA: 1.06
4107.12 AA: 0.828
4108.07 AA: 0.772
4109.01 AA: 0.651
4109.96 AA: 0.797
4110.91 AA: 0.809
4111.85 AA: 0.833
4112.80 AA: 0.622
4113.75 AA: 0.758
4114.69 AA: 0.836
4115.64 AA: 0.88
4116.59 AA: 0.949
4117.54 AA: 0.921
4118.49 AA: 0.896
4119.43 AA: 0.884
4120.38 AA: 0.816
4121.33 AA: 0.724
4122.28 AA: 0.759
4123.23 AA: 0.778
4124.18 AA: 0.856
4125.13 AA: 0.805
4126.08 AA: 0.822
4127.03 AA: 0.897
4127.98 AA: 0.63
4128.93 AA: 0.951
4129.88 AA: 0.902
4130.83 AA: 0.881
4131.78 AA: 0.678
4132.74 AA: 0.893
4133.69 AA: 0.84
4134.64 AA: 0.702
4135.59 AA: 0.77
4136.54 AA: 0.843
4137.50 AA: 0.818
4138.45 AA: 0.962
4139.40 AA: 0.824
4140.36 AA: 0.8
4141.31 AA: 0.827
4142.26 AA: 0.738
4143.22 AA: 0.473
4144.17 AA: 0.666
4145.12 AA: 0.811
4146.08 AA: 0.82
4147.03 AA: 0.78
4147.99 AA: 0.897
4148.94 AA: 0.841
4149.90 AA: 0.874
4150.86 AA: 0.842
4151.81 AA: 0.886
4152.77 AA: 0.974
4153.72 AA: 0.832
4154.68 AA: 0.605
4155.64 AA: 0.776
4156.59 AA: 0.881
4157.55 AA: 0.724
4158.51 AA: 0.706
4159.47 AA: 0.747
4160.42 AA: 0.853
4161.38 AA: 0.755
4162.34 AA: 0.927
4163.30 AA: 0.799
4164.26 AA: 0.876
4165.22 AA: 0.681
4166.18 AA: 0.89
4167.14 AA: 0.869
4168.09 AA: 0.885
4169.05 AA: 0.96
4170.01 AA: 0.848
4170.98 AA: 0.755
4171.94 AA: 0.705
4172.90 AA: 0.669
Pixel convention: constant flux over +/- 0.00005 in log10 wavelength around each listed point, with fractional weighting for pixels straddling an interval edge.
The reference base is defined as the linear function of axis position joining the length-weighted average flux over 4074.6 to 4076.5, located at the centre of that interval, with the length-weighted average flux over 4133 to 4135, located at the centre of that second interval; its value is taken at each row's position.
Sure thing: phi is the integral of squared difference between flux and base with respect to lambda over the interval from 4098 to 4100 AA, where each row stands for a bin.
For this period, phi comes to 0.00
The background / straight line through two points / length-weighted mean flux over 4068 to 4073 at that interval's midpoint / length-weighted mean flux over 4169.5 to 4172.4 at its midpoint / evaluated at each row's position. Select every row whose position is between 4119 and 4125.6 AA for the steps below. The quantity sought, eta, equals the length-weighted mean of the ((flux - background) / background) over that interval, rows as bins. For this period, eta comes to 0.04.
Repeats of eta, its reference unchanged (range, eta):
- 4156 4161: 0.01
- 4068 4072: 0.05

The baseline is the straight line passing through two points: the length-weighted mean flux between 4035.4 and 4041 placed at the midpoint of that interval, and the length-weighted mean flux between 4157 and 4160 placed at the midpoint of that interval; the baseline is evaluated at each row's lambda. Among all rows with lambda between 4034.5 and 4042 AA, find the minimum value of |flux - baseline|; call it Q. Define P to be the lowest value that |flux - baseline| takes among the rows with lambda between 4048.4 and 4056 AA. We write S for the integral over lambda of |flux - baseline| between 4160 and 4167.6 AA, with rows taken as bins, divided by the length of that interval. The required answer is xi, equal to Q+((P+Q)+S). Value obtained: 0.24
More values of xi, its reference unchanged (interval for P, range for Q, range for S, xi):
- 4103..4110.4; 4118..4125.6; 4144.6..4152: 0.13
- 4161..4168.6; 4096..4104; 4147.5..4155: 0.23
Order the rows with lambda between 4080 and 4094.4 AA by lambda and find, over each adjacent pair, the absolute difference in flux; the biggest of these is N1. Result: 0.20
